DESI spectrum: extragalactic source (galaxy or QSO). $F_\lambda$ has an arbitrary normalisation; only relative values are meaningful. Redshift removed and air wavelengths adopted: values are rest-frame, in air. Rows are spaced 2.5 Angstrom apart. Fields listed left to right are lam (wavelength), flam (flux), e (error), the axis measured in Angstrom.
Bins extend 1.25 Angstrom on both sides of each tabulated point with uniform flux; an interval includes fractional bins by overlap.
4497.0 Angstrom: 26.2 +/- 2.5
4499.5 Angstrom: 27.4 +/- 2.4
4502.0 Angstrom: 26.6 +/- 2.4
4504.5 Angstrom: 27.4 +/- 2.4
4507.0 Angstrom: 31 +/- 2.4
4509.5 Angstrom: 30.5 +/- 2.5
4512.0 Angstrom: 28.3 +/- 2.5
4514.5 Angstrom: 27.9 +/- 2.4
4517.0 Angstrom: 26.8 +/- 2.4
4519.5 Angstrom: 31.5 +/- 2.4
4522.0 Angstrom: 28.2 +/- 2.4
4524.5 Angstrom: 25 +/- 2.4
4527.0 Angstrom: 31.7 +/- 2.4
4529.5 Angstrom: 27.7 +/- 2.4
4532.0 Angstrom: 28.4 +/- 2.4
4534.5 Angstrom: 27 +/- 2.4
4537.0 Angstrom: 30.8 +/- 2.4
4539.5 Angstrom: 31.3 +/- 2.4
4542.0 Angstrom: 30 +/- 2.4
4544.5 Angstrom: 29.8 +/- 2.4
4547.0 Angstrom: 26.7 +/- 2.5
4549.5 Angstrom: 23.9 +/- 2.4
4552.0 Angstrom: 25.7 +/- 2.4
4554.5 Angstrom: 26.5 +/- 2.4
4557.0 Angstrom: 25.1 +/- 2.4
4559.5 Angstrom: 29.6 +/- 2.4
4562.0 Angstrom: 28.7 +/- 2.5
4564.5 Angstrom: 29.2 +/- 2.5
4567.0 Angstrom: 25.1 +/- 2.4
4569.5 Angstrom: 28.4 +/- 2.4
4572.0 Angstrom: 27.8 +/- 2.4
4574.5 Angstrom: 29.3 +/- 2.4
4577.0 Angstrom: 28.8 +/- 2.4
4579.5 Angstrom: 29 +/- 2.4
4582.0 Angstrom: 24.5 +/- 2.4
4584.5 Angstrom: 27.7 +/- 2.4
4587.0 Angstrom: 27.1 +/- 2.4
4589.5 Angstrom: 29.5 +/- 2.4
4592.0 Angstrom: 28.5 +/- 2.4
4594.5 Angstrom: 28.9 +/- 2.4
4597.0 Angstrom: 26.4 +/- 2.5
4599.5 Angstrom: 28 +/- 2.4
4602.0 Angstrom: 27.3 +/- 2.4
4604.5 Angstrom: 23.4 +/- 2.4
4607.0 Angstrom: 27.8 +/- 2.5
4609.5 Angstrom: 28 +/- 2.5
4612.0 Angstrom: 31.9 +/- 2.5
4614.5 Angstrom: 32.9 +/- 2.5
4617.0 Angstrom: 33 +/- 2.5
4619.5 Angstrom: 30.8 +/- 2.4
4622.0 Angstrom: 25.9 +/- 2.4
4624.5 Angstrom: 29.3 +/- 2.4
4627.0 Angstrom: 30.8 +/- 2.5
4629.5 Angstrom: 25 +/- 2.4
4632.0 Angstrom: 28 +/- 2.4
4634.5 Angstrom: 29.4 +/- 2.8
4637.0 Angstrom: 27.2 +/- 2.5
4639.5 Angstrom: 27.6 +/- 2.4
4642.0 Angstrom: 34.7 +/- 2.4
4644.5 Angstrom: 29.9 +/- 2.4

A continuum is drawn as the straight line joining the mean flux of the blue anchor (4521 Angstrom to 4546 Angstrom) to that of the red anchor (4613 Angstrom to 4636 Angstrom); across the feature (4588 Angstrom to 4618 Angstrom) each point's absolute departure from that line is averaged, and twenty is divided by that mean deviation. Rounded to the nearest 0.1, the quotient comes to 9.2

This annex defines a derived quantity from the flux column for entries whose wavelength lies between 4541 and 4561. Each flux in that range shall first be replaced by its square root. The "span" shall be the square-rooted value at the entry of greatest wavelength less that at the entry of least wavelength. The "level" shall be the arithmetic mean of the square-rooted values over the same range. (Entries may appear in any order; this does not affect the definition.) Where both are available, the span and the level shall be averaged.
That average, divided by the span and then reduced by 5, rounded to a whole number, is -76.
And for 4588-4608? -21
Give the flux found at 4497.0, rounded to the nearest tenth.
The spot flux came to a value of 26.2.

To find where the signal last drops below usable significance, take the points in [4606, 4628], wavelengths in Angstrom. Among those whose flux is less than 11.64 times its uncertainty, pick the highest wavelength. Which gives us 4622.0 Angstrom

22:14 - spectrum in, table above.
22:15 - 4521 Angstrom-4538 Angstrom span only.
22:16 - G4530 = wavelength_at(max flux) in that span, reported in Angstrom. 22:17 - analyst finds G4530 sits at 4527.0 Angstrom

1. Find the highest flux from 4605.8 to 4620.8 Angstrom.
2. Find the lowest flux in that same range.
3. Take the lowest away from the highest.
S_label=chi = 5.2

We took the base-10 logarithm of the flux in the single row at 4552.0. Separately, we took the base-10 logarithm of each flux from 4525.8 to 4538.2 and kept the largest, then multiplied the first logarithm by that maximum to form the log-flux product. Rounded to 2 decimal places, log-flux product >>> 2.12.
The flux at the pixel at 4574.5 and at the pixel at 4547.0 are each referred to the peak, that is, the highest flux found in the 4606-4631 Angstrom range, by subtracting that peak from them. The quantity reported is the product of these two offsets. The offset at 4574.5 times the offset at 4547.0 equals 23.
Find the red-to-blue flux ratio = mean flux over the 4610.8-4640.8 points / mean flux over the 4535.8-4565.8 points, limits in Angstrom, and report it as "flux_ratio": 1.04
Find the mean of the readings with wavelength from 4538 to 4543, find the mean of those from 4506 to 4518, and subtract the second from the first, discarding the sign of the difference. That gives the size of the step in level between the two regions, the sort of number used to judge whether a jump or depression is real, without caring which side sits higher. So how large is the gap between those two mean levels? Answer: 1.8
